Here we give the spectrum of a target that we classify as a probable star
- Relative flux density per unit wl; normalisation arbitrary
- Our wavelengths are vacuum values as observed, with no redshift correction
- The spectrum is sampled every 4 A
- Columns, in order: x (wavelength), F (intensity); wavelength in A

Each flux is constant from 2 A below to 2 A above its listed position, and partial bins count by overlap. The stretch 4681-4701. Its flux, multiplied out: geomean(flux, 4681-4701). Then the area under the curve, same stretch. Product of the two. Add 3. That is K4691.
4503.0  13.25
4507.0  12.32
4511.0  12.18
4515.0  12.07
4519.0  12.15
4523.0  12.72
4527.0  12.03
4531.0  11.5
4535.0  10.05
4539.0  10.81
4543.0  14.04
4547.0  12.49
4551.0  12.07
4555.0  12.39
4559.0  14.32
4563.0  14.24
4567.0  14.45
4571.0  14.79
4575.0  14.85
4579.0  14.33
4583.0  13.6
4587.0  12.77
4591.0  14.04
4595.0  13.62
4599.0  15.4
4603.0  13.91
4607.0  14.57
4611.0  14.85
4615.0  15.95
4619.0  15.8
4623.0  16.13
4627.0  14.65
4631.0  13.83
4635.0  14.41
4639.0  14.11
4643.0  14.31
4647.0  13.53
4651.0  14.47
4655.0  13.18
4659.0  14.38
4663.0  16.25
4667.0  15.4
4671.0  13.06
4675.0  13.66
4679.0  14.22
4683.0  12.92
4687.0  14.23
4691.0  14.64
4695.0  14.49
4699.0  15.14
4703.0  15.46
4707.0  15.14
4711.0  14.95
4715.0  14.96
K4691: 4078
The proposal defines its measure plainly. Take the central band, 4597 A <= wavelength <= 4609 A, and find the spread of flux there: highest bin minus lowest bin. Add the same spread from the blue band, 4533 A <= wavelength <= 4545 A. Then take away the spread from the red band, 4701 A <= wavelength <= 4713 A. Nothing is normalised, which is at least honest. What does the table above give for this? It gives 5.0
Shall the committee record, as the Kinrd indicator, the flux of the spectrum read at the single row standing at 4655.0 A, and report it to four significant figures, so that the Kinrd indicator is 13.18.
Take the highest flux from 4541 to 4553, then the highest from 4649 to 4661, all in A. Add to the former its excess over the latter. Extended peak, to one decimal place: 13.6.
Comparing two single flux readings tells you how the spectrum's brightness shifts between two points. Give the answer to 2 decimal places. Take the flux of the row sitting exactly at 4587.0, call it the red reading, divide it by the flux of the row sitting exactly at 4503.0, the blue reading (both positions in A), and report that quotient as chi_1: 0.96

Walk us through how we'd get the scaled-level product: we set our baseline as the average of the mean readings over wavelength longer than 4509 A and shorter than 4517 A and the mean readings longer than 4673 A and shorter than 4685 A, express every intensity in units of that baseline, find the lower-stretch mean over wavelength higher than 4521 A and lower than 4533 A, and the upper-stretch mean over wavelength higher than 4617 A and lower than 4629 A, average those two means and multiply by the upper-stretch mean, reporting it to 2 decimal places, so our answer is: 1.30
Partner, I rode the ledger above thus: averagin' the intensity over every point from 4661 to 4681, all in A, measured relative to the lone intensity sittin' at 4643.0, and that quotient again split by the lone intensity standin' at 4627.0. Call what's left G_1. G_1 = 0.069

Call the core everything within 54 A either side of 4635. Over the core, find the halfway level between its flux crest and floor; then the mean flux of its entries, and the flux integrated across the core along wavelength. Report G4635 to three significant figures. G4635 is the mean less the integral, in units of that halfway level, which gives -106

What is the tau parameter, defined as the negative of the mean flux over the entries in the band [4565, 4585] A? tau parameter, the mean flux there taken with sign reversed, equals -14.4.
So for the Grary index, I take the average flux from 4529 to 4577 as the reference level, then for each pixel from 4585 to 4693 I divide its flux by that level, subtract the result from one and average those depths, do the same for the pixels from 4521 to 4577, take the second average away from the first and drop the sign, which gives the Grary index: 0.11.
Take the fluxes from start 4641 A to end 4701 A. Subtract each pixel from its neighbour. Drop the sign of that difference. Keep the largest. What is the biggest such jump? 2.3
